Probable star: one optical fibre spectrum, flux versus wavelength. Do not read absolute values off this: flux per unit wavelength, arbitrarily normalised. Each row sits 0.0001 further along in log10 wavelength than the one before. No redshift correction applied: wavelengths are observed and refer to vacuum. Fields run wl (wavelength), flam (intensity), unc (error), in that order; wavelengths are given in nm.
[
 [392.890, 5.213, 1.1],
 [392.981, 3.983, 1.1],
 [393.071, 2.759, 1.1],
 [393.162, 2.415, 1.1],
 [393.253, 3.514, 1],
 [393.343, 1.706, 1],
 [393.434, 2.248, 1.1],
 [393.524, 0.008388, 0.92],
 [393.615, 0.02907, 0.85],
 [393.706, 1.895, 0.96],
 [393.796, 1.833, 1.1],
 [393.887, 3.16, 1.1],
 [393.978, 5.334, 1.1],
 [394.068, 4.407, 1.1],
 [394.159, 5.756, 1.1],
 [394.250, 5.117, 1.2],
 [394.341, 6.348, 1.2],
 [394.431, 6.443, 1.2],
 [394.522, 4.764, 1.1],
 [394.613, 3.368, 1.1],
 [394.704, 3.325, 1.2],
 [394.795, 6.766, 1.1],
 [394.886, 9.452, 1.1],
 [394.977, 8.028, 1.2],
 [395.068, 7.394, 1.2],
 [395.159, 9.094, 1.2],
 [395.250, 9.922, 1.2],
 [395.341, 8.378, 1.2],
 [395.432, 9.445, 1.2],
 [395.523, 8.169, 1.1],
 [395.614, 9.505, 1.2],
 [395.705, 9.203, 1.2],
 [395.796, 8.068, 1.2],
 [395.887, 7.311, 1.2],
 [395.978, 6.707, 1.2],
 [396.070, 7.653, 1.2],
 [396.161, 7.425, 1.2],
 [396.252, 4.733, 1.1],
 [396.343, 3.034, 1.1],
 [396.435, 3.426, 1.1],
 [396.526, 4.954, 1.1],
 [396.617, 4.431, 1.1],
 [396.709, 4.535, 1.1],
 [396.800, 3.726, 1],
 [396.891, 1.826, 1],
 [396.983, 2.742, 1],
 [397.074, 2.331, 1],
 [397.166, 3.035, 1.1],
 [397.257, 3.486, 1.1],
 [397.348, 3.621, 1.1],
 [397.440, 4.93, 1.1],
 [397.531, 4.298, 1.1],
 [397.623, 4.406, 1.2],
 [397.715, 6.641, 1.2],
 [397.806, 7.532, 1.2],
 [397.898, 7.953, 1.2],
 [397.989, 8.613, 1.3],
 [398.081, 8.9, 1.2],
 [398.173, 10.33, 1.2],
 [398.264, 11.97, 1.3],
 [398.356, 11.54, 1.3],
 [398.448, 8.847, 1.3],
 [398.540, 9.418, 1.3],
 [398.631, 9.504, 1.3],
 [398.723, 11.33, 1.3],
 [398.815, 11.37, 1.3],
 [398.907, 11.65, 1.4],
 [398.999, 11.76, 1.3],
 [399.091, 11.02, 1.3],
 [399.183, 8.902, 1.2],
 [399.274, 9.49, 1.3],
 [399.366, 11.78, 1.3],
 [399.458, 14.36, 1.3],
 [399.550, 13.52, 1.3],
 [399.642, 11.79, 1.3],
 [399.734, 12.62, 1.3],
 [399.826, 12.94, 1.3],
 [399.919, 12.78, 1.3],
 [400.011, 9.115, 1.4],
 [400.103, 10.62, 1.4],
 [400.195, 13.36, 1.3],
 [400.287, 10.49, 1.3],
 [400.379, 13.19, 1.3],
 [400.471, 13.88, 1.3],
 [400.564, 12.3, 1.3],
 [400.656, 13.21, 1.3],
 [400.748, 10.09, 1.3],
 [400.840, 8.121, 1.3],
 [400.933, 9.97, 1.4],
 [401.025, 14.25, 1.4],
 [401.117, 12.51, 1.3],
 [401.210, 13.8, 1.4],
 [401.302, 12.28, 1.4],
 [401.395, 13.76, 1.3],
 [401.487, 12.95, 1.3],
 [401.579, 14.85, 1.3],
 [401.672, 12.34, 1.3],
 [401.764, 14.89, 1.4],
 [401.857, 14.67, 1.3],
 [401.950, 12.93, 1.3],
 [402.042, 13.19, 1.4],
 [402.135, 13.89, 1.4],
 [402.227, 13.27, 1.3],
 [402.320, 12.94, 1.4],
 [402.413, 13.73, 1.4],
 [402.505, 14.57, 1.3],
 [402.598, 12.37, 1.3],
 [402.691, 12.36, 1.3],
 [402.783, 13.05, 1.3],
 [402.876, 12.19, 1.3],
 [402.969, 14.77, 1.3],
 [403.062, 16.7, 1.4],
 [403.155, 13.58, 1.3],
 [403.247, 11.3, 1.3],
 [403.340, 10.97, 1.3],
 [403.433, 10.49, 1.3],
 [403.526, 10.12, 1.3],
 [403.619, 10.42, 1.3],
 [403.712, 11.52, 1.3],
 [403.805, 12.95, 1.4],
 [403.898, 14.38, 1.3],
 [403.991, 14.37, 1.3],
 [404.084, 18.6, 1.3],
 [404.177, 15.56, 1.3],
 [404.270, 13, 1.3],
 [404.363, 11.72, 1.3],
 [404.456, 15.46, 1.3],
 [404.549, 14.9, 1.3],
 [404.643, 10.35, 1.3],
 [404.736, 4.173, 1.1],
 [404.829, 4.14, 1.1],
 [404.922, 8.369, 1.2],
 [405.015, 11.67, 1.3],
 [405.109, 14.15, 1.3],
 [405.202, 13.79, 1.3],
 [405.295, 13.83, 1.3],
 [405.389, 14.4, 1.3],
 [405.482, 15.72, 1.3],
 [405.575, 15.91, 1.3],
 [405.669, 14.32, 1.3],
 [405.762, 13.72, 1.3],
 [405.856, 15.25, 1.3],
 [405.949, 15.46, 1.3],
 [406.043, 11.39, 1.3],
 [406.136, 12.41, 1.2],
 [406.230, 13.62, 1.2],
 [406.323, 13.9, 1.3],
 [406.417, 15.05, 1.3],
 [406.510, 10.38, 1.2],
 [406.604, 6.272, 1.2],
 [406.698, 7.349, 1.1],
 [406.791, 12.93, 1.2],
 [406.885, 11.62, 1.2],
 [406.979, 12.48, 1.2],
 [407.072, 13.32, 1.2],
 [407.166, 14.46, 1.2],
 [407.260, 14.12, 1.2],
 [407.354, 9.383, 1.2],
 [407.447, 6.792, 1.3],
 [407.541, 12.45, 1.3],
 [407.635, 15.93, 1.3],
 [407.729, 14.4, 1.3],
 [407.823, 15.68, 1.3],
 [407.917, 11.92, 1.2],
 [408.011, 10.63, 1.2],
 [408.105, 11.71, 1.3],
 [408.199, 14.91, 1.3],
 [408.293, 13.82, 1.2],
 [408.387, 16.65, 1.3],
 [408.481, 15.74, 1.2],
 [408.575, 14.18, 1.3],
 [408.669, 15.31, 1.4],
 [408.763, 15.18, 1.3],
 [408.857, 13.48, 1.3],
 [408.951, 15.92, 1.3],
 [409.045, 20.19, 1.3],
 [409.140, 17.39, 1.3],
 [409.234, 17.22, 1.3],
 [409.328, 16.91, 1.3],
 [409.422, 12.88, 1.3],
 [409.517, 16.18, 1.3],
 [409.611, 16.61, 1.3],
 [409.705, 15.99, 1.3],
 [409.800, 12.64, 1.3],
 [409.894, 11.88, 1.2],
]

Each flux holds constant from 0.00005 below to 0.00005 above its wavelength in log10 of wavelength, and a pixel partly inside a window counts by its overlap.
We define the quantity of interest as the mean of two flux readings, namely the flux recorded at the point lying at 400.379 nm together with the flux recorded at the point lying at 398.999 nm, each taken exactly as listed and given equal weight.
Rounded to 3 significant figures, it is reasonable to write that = 12.5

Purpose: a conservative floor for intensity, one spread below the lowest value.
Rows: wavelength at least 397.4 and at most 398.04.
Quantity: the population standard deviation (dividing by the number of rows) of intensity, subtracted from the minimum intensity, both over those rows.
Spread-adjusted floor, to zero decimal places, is 3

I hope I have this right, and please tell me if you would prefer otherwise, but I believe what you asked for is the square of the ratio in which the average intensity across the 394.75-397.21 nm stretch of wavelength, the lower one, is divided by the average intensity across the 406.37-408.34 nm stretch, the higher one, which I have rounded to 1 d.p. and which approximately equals 0.3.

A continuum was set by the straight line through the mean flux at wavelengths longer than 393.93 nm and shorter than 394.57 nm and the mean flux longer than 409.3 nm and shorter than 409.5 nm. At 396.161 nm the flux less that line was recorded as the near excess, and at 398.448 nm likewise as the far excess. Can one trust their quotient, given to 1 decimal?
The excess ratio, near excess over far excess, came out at 1.0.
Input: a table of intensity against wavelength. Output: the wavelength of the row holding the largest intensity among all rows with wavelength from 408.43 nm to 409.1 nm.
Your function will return 409.045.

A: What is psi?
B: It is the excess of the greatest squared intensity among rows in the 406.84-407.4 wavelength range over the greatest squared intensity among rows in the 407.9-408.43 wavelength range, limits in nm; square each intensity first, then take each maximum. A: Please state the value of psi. -68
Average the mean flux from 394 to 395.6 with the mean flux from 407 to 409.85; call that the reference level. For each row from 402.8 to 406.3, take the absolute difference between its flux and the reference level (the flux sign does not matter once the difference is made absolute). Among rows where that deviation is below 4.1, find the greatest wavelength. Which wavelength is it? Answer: 406.230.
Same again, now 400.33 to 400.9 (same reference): 400.840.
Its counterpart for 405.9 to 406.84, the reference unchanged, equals 406.791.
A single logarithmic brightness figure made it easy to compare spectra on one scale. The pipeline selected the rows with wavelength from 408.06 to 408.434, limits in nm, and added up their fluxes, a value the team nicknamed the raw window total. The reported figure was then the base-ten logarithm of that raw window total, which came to 1.76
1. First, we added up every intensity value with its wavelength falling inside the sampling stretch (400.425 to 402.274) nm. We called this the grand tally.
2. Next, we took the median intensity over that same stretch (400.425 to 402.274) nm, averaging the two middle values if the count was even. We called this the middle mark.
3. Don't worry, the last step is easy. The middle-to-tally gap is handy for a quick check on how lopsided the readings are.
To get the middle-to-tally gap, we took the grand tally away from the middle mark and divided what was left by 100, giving -2.4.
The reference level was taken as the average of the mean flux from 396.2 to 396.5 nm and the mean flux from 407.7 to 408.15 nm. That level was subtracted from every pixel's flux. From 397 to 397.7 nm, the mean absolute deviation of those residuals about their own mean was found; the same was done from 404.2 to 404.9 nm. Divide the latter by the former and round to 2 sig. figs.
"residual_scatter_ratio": 5.3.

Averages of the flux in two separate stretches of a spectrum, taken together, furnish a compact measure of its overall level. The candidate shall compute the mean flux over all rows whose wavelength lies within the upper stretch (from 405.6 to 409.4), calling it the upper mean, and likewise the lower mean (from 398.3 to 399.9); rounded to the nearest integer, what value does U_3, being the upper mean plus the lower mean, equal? 25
